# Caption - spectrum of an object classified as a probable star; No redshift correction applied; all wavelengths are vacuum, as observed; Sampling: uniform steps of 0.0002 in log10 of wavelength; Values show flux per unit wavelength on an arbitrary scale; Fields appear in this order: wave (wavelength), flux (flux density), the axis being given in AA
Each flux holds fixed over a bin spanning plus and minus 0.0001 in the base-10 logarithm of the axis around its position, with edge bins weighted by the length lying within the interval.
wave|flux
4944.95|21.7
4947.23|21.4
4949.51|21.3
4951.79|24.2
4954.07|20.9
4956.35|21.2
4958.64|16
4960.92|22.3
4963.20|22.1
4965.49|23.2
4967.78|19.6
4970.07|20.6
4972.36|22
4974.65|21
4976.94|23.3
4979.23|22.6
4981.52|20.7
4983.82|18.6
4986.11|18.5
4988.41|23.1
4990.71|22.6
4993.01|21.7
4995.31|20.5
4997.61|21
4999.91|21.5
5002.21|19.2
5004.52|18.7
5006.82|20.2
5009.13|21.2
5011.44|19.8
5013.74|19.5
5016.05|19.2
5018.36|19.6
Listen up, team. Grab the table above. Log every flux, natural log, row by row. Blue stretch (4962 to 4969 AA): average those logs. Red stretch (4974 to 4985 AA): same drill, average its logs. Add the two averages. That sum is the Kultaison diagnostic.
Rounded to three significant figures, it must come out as 6.12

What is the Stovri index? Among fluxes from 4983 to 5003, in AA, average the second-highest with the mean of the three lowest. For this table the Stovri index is 20.7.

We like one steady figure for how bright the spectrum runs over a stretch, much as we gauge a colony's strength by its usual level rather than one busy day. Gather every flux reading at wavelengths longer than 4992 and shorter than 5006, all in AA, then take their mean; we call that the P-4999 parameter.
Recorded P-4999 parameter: 20.4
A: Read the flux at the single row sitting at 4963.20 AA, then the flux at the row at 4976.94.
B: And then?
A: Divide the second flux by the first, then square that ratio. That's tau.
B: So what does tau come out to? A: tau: 1.11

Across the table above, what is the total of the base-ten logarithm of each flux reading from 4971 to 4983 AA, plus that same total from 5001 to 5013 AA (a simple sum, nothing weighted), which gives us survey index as 13.2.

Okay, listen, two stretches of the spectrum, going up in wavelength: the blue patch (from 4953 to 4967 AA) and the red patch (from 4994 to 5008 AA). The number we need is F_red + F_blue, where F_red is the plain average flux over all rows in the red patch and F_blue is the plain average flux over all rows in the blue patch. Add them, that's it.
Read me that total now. 41.1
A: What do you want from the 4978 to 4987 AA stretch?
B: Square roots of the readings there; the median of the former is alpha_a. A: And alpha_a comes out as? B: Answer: 4.43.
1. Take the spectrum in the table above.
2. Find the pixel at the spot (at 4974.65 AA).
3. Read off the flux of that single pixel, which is 21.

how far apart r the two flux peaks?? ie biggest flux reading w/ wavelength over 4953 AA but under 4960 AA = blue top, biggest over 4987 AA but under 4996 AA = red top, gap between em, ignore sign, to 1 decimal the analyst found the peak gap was 1.9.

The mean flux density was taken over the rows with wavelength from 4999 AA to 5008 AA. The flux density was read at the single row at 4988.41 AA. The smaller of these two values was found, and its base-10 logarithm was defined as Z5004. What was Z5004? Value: 1.30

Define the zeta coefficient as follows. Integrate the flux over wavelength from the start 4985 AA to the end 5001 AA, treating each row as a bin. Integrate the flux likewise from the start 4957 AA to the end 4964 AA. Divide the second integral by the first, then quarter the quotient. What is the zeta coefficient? 0.10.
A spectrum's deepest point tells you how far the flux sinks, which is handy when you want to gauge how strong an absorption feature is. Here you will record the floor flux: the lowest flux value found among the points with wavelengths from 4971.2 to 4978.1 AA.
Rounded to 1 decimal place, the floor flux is 21.0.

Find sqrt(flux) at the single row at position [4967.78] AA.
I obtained 4.43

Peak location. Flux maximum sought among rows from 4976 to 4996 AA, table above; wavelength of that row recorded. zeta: 4976.94 AA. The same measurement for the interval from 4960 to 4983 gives 4976.94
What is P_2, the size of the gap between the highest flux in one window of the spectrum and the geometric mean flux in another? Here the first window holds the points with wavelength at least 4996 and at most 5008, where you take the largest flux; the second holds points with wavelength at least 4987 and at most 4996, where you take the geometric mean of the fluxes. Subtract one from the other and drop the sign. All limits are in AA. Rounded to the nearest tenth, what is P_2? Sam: 0.5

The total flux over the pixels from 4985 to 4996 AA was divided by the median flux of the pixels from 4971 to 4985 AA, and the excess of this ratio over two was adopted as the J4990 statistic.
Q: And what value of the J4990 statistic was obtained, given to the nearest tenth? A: 2.9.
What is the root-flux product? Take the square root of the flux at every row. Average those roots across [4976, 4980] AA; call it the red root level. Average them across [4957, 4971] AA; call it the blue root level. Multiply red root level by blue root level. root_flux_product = 21.7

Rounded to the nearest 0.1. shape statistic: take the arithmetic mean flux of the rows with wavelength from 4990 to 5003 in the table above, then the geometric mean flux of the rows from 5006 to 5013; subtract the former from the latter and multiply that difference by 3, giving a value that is -2.1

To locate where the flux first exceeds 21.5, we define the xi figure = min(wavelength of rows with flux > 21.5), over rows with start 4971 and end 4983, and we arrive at 4972.36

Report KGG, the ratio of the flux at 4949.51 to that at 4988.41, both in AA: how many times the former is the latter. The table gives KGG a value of 0.92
